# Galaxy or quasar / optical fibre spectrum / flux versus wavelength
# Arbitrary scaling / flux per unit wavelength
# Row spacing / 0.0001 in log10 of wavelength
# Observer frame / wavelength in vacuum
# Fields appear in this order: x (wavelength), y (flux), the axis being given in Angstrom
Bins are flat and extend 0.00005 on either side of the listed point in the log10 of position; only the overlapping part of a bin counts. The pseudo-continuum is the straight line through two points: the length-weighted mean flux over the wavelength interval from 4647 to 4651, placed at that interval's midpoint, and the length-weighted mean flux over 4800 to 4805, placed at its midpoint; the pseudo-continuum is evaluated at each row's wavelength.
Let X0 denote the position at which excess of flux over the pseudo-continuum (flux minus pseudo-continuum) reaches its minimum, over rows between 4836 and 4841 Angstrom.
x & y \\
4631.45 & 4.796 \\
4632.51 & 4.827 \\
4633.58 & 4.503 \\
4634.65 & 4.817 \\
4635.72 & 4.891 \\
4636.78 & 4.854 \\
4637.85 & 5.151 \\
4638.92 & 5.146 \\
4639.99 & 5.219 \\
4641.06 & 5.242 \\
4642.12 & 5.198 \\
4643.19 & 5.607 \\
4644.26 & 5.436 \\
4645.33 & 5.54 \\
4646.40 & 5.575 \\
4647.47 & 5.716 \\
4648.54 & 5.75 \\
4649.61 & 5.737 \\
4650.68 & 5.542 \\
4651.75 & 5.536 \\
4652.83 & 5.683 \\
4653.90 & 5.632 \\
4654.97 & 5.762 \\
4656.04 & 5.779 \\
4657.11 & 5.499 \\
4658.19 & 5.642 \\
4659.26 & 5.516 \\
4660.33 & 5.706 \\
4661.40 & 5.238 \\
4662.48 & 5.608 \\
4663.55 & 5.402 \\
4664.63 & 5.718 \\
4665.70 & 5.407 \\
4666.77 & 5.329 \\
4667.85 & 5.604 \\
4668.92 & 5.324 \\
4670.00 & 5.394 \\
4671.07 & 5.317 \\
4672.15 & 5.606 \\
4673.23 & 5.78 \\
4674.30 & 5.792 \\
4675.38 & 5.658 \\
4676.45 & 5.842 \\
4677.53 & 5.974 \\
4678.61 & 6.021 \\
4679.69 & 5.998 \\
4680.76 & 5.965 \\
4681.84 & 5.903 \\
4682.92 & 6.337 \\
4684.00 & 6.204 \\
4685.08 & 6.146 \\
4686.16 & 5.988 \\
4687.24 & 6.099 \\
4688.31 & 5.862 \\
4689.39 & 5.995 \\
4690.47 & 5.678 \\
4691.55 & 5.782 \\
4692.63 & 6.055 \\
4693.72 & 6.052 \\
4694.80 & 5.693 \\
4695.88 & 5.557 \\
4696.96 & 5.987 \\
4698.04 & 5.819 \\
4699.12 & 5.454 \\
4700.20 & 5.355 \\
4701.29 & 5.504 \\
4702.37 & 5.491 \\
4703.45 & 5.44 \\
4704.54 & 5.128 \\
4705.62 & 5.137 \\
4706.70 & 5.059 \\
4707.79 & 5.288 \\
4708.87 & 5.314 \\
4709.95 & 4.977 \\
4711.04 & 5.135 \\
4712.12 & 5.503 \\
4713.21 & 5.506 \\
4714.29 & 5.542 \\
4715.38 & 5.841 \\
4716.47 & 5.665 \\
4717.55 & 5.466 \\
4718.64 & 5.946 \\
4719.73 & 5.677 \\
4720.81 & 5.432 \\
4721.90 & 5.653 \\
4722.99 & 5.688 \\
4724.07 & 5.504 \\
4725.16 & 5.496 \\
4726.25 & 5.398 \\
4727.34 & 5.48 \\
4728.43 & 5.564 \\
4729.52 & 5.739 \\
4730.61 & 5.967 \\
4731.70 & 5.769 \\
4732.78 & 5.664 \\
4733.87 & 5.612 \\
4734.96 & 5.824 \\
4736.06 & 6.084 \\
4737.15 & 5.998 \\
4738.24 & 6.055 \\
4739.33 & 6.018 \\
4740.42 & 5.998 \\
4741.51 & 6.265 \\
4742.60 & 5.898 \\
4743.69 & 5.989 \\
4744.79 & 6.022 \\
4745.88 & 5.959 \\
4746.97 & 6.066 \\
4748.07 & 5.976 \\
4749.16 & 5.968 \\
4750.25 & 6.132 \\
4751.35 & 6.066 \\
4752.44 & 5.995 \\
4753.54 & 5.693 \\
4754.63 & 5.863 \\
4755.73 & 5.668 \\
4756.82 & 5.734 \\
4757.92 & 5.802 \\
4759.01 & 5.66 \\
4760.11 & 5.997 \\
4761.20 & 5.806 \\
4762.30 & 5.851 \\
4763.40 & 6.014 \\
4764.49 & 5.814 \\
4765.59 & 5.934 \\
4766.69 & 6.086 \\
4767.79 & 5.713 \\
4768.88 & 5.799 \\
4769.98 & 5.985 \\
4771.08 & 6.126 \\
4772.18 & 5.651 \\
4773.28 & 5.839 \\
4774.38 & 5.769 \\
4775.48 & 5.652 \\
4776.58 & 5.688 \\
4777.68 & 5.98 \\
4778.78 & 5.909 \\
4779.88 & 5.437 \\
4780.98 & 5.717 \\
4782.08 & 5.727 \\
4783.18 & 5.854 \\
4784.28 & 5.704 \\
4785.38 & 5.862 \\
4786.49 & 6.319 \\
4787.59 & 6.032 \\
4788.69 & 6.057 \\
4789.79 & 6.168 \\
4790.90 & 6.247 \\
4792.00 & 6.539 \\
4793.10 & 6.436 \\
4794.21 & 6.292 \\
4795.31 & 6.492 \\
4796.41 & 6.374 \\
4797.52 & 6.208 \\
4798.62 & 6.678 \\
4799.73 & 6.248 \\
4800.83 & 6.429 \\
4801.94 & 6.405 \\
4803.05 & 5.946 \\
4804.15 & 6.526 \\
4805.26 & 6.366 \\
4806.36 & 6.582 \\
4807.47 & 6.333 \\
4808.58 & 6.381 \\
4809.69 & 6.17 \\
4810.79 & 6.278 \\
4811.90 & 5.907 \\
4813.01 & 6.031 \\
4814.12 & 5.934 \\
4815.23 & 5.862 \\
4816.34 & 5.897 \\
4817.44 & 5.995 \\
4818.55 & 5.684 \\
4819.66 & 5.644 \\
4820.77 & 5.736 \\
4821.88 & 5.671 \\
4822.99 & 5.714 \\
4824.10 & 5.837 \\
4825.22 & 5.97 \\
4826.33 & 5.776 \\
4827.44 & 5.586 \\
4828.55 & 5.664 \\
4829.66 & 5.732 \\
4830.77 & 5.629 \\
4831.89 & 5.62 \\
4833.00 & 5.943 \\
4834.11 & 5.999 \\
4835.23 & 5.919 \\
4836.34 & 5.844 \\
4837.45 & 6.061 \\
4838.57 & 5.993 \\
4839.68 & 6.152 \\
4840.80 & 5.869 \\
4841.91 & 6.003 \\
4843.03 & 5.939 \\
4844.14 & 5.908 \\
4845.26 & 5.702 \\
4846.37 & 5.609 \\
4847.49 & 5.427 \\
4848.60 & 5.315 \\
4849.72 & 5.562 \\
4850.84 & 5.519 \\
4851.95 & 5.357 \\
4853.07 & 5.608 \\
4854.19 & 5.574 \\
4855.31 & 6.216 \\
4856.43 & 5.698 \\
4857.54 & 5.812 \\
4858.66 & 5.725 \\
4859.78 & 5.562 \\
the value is 4836.34 Angstrom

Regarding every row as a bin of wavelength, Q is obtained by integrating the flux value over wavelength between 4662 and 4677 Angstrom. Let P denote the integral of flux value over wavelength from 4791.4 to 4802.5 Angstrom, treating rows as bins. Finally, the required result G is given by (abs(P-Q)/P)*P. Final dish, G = 12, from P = 71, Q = 83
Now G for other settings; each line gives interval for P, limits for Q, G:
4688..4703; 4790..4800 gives 22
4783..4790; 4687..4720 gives 142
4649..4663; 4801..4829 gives 90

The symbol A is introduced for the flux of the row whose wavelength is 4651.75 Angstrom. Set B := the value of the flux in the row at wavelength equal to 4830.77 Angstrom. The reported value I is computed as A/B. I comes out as 0.98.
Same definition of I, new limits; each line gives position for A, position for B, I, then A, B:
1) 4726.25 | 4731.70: 0.94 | 5.398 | 5.769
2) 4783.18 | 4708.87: 1.10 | 5.854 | 5.314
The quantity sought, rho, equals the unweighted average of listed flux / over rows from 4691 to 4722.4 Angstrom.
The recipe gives 5.53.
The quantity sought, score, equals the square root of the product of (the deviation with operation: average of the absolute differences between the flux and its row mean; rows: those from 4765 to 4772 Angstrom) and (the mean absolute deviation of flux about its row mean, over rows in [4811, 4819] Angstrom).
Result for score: 0.10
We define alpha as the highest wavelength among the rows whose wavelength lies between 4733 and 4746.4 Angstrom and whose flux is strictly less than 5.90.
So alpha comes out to 4742.60 Angstrom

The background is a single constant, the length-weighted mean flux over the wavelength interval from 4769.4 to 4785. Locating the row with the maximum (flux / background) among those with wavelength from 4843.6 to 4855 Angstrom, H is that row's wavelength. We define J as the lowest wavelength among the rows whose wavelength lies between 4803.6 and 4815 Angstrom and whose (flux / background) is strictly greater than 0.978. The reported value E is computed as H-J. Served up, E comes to 40.0 Angstrom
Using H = 4844.14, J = 4804.15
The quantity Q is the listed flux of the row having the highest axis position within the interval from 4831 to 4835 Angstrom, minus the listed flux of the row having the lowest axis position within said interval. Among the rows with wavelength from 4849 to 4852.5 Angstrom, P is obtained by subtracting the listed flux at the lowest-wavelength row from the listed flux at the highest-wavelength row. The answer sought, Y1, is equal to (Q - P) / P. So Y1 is -3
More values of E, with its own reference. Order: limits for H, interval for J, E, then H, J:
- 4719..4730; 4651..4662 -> 76.7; 4729.52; 4652.83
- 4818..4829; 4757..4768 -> 67.3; 4825.22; 4757.92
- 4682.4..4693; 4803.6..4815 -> -121.2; 4682.92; 4804.15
